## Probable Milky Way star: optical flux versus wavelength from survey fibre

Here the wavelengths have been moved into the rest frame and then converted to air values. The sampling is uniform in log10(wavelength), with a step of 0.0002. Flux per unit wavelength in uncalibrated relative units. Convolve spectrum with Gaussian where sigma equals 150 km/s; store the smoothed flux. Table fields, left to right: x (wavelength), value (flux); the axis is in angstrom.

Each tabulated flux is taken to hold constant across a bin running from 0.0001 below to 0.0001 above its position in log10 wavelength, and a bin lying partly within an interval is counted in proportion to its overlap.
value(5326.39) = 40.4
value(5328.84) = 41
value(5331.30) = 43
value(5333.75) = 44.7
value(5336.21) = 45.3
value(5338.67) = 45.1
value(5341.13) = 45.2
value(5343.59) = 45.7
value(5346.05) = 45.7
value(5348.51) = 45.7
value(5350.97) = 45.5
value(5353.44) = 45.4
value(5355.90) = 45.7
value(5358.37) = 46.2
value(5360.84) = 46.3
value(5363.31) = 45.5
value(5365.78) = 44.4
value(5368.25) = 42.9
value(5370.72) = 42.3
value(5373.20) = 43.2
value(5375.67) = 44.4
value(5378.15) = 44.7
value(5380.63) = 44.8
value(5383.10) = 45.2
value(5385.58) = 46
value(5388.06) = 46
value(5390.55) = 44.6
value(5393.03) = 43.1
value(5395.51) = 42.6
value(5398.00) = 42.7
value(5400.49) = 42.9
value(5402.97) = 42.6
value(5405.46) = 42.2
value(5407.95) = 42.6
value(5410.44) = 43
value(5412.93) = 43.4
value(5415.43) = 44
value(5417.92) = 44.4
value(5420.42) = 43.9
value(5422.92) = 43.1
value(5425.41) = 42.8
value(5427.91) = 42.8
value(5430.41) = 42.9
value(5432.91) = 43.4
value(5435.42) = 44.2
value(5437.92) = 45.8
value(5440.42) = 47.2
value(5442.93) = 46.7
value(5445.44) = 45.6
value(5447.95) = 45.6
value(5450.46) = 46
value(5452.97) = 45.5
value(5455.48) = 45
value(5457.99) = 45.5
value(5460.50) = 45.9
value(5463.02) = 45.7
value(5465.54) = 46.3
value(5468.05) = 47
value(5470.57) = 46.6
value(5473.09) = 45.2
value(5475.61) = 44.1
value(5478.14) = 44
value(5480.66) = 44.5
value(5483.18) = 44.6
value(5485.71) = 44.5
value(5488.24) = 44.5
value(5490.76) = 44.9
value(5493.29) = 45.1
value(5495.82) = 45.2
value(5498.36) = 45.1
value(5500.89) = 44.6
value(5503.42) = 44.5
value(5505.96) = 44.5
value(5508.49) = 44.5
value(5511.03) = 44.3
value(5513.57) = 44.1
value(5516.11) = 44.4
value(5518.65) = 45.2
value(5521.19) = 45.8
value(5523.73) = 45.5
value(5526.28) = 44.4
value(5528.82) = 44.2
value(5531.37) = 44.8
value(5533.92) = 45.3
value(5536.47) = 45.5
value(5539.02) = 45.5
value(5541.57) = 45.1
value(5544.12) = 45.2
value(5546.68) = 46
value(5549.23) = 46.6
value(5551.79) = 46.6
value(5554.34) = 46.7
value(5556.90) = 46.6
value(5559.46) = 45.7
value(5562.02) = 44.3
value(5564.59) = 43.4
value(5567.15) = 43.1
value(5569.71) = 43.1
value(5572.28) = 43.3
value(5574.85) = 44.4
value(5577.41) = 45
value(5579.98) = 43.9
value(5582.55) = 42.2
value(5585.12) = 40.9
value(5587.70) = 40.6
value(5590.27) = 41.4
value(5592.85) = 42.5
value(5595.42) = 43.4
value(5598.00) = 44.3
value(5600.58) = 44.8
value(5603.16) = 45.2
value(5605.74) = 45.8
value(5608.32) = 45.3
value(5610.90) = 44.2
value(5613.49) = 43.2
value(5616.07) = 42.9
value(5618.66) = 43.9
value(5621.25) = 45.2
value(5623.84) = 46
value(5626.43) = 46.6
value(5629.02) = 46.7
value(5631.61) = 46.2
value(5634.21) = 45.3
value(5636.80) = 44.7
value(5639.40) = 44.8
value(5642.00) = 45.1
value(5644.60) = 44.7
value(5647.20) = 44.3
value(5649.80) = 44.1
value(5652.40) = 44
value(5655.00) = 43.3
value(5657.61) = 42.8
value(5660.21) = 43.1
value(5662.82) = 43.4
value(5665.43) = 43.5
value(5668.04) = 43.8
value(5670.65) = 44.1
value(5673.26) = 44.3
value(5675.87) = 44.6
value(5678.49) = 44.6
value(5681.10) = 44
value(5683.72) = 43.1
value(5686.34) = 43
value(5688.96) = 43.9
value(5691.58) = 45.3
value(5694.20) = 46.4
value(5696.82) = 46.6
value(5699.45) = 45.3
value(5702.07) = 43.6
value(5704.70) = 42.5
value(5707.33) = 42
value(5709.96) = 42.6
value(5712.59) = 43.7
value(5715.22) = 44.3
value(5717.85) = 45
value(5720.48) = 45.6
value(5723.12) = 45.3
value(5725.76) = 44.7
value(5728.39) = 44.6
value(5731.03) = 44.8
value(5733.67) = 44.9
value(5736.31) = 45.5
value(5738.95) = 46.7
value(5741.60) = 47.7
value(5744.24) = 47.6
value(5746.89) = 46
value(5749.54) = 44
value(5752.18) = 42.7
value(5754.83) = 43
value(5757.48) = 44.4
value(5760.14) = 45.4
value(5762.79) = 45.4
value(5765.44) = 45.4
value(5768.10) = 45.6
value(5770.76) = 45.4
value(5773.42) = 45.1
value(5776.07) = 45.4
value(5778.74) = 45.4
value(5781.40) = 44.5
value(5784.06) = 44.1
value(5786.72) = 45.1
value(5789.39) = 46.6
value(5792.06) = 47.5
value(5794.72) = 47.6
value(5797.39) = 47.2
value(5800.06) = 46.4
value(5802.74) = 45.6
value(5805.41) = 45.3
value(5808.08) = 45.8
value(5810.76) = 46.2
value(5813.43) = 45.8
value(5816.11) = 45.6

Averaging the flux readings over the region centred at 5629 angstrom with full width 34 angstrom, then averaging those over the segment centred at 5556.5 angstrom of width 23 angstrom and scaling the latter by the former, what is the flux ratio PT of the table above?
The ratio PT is 1.01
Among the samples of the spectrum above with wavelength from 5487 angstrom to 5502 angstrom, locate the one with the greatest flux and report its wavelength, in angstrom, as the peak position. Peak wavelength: 5495.82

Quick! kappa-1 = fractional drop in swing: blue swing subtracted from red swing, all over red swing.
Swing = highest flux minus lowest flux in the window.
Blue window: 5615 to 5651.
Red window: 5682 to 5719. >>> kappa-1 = 0.17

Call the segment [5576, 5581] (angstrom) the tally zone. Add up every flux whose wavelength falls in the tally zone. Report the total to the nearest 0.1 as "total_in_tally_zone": 88.9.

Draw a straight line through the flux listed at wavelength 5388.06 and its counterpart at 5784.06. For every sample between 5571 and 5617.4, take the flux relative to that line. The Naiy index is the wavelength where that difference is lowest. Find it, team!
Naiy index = 5587.70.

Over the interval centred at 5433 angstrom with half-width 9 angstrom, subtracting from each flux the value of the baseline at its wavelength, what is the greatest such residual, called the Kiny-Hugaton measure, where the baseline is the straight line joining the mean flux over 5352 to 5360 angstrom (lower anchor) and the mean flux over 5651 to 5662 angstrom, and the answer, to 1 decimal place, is 2.1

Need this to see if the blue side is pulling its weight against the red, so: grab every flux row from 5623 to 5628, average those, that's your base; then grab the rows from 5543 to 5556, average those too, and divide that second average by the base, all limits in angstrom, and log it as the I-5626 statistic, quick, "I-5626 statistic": 1.00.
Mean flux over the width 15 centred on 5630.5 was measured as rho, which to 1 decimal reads 45.9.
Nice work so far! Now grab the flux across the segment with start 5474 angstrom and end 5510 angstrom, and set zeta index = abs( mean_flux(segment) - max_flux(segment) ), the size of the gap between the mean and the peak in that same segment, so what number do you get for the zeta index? 0.6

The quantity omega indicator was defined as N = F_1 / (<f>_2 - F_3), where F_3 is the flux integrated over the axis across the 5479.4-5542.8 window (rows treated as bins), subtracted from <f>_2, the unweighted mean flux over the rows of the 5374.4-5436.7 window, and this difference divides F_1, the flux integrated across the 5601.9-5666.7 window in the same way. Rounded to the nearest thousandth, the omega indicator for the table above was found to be -1.032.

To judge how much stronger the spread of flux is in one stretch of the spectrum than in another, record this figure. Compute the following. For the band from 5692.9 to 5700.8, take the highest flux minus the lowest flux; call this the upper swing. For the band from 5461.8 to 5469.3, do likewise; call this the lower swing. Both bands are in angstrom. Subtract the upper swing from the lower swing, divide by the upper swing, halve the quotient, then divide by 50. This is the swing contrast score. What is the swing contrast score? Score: 0.000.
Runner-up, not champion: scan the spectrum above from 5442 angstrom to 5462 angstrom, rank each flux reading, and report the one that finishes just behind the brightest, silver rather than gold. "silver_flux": 46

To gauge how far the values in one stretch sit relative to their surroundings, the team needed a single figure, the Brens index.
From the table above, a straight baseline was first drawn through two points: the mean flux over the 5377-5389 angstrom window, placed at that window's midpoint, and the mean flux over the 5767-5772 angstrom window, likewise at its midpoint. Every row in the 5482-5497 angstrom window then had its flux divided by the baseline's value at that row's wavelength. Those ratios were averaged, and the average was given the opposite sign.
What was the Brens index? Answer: -0.987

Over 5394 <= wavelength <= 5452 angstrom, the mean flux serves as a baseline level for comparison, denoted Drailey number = 43.9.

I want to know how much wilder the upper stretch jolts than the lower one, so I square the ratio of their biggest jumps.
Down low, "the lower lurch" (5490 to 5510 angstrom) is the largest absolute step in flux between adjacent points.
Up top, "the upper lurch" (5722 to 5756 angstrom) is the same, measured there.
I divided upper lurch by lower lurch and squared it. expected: 16.0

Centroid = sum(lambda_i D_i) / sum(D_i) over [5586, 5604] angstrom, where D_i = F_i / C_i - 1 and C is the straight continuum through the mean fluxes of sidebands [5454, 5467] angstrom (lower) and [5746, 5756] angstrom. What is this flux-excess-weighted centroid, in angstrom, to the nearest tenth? 5590.5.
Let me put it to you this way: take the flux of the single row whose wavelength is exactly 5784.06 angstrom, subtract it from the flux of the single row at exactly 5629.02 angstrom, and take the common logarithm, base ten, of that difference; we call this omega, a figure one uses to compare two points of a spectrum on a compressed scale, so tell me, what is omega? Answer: 0.4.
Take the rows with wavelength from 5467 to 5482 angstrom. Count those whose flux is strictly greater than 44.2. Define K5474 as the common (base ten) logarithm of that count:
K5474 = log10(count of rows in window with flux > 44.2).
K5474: 0.60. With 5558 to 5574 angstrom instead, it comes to 0.30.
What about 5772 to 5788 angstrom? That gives 0.70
